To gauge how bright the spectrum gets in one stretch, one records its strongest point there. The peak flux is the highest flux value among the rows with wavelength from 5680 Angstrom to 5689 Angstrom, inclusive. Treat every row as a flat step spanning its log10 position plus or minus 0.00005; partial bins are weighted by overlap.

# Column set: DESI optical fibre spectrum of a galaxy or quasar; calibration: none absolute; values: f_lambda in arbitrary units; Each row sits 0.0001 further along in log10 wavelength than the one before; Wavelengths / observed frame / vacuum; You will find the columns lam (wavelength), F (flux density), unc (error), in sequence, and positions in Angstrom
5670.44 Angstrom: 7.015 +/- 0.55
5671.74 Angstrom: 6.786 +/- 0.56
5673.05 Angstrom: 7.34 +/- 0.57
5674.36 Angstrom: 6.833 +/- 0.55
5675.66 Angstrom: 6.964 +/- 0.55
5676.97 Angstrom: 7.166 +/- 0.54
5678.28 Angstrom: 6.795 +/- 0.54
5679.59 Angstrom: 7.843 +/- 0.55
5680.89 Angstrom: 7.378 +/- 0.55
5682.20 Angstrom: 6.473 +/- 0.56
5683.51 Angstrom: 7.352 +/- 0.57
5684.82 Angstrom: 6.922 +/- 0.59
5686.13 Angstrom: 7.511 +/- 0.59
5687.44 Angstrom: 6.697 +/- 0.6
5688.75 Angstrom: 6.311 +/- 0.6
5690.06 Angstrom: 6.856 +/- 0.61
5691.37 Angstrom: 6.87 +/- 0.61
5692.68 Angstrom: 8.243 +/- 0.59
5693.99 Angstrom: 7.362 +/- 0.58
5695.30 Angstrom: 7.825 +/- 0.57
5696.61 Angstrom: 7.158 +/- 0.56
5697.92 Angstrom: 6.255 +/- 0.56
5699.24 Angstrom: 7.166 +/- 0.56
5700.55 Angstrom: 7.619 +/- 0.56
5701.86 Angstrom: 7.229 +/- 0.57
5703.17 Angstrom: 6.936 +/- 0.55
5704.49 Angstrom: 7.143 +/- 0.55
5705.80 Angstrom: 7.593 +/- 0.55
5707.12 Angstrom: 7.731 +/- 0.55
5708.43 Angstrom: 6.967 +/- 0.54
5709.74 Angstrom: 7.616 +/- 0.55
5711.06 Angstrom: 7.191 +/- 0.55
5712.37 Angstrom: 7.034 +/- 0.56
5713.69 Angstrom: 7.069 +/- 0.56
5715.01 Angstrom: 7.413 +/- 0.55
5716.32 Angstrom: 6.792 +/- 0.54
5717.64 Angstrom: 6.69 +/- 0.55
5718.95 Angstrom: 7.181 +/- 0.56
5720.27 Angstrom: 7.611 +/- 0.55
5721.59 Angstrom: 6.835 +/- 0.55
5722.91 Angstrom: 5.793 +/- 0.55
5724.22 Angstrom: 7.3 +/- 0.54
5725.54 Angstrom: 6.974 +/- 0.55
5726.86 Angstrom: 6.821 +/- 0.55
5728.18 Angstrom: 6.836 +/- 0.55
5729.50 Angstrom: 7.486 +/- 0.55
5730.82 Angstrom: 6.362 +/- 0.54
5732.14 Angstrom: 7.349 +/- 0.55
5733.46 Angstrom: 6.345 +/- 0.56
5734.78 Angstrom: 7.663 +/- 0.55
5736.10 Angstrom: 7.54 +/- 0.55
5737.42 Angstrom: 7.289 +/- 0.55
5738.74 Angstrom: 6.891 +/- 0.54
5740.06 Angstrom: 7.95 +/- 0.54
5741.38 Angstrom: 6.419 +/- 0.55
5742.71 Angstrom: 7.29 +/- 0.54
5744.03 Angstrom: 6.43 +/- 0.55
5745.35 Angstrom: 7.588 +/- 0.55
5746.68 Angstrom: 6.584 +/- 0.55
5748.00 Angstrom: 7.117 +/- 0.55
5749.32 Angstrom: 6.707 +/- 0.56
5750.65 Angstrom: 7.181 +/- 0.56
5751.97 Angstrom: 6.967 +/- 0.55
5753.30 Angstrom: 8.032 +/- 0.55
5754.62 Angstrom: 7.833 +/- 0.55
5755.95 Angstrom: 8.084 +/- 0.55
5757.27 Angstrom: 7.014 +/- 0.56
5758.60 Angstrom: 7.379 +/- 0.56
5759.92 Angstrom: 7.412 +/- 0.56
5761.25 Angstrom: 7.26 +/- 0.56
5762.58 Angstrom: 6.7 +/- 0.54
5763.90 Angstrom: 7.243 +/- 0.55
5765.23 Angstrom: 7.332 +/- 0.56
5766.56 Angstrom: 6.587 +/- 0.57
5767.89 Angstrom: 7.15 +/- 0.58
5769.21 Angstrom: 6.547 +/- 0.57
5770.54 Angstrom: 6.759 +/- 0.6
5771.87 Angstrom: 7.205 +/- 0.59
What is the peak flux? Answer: 7.511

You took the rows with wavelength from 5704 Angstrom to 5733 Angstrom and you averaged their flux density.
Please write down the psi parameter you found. 7.08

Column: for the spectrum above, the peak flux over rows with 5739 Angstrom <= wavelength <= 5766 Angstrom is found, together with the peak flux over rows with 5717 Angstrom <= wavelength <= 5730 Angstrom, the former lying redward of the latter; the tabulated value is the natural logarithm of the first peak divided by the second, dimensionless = 0.06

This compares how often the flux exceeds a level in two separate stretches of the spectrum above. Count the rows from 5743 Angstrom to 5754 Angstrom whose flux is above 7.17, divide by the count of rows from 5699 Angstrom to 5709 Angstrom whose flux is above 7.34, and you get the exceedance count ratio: 1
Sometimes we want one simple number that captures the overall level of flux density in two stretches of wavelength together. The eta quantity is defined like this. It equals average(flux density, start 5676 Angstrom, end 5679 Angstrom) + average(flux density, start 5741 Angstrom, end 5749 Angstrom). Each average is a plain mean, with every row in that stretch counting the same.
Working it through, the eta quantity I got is 13.89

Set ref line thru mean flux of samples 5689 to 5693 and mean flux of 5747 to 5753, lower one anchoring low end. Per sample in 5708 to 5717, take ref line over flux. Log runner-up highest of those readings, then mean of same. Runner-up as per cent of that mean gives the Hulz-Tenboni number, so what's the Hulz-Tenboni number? 103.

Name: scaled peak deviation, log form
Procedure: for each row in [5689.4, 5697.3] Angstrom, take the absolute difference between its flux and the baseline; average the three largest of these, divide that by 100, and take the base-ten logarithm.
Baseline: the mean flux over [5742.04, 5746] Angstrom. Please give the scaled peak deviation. -2.15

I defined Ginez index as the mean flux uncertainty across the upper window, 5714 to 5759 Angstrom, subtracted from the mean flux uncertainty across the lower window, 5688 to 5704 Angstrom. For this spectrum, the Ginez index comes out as 0.03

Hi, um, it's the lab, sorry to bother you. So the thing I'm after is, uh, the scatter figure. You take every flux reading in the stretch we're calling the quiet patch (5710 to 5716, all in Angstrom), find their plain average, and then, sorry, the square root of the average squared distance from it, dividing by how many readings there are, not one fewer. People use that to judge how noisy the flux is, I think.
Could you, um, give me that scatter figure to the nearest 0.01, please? 0.15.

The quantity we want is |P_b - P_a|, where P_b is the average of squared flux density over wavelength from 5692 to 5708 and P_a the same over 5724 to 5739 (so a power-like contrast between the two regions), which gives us 4.1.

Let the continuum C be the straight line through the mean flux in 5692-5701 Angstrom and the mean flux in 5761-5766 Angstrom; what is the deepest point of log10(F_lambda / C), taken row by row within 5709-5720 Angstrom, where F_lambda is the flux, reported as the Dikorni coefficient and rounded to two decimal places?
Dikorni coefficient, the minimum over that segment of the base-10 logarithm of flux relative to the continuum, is -0.04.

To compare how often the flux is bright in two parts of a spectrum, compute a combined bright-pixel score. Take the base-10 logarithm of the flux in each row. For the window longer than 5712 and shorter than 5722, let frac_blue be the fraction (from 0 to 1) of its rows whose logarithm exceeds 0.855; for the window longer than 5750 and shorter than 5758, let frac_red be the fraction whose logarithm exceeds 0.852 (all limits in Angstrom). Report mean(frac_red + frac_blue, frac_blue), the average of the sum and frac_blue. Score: 0.71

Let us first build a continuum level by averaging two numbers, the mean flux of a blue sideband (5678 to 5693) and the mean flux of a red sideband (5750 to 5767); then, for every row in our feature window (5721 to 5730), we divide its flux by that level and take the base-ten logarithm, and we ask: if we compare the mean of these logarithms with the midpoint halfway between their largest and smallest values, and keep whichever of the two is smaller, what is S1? -0.039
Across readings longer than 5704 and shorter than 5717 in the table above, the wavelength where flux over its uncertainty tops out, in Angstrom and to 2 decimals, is 5707.12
